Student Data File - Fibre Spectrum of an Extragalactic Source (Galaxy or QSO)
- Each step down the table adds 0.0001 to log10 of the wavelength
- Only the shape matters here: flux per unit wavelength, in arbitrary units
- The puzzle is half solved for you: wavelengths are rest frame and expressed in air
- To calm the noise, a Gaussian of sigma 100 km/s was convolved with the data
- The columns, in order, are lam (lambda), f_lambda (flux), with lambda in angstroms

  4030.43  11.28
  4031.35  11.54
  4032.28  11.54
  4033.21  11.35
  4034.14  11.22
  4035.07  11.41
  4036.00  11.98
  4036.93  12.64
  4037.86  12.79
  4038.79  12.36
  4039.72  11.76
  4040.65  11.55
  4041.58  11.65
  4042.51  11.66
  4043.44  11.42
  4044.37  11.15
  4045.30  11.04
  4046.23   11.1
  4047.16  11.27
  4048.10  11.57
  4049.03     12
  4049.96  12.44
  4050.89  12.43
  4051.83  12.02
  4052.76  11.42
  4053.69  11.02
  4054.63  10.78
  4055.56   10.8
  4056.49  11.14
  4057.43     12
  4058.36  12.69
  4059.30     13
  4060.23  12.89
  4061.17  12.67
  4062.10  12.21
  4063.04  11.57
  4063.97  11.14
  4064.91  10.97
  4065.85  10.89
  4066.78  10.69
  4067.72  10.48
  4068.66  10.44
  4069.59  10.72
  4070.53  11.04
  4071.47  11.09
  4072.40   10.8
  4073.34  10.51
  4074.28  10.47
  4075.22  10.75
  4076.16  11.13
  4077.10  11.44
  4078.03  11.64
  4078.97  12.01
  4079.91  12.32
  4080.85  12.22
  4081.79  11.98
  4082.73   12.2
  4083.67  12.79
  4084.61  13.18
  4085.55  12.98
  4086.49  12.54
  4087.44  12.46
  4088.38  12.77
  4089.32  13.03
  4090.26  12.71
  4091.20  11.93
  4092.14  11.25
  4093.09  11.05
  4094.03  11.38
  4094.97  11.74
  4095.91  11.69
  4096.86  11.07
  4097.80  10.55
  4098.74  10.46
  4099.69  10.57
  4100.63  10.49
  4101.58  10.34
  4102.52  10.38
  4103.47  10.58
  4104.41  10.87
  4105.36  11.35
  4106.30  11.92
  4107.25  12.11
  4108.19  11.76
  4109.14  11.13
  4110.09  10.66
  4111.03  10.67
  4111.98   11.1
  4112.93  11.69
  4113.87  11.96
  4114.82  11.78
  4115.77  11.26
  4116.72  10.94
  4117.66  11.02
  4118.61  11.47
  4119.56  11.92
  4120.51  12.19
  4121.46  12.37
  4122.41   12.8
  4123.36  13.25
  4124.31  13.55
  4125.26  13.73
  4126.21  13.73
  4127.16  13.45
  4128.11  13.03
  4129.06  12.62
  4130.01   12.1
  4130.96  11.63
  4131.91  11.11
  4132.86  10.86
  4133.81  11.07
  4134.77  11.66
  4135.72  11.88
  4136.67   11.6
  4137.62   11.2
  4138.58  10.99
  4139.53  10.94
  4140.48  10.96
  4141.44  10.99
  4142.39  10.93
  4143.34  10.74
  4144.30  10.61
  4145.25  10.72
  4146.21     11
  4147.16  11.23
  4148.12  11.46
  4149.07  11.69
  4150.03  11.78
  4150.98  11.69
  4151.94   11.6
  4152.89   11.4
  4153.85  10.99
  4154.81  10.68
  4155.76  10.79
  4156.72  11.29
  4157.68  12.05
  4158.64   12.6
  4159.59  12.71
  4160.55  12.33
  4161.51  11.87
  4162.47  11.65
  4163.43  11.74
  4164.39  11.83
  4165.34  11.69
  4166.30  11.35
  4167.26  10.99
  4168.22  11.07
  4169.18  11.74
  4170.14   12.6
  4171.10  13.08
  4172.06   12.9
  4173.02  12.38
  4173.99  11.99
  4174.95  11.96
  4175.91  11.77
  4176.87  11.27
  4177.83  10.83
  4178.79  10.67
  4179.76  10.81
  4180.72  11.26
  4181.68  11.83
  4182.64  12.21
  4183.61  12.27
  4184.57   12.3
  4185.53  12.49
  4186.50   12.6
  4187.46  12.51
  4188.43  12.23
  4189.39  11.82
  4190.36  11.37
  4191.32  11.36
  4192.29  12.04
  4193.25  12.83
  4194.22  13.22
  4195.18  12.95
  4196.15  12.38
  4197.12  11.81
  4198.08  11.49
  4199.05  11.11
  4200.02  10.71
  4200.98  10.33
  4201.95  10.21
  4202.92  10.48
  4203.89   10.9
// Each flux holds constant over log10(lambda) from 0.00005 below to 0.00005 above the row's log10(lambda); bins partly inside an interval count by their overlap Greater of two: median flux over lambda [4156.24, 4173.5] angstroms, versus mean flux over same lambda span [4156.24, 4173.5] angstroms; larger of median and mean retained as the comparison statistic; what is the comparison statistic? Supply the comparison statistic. 12.0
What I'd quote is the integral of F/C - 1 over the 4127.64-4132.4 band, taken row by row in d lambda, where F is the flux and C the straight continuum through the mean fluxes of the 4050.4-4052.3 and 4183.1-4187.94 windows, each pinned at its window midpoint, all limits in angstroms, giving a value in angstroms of -0.10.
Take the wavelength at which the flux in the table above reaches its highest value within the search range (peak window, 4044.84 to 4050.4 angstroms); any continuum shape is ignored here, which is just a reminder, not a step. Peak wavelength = 4049.96 angstroms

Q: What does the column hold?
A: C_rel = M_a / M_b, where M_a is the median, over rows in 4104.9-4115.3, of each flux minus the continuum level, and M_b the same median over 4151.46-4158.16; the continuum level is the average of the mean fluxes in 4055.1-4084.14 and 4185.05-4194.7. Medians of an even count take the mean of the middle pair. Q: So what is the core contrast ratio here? 0.3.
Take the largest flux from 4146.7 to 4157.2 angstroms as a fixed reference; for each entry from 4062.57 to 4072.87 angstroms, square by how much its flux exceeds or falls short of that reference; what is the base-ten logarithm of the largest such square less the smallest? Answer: 0.24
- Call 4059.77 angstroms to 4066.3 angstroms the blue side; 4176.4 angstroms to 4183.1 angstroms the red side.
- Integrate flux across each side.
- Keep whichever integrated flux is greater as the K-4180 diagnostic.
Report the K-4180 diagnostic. 77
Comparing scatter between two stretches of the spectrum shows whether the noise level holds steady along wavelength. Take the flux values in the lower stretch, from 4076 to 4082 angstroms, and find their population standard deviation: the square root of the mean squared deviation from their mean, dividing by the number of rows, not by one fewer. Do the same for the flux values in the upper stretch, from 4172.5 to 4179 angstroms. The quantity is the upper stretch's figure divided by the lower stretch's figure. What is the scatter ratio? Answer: 1.5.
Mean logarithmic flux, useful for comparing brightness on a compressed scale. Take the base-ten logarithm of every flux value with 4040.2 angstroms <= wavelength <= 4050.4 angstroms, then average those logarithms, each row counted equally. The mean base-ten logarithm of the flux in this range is 1.062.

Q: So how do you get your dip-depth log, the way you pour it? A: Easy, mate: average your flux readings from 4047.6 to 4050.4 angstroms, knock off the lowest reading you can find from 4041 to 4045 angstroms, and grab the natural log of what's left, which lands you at -0.2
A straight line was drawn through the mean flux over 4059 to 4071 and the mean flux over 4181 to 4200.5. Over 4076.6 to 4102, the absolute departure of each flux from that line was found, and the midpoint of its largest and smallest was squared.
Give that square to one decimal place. 0.7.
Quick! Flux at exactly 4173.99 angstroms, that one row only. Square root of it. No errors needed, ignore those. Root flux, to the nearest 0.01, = 3.46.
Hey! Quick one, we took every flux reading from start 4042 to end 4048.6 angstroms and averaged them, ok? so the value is 11.3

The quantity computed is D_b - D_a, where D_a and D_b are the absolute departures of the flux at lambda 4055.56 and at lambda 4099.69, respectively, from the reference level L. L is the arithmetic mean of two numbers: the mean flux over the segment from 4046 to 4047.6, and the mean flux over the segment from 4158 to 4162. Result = 0.23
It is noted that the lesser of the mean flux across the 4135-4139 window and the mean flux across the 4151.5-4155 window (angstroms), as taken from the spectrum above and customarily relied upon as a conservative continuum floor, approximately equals 11.2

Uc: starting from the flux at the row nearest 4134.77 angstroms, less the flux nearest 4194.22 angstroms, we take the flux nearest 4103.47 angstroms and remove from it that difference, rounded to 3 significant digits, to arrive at 12.1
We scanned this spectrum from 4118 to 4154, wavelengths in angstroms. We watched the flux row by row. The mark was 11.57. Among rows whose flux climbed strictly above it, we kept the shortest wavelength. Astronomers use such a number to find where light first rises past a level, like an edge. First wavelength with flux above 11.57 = 4119.56 angstroms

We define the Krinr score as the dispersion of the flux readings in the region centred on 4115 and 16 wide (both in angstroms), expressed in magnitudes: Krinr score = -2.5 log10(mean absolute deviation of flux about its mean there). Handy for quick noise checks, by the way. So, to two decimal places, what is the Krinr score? 0.72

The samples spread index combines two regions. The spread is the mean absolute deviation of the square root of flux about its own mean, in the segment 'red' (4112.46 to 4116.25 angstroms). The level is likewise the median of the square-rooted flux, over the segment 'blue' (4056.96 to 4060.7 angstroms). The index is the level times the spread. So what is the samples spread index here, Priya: 0.11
